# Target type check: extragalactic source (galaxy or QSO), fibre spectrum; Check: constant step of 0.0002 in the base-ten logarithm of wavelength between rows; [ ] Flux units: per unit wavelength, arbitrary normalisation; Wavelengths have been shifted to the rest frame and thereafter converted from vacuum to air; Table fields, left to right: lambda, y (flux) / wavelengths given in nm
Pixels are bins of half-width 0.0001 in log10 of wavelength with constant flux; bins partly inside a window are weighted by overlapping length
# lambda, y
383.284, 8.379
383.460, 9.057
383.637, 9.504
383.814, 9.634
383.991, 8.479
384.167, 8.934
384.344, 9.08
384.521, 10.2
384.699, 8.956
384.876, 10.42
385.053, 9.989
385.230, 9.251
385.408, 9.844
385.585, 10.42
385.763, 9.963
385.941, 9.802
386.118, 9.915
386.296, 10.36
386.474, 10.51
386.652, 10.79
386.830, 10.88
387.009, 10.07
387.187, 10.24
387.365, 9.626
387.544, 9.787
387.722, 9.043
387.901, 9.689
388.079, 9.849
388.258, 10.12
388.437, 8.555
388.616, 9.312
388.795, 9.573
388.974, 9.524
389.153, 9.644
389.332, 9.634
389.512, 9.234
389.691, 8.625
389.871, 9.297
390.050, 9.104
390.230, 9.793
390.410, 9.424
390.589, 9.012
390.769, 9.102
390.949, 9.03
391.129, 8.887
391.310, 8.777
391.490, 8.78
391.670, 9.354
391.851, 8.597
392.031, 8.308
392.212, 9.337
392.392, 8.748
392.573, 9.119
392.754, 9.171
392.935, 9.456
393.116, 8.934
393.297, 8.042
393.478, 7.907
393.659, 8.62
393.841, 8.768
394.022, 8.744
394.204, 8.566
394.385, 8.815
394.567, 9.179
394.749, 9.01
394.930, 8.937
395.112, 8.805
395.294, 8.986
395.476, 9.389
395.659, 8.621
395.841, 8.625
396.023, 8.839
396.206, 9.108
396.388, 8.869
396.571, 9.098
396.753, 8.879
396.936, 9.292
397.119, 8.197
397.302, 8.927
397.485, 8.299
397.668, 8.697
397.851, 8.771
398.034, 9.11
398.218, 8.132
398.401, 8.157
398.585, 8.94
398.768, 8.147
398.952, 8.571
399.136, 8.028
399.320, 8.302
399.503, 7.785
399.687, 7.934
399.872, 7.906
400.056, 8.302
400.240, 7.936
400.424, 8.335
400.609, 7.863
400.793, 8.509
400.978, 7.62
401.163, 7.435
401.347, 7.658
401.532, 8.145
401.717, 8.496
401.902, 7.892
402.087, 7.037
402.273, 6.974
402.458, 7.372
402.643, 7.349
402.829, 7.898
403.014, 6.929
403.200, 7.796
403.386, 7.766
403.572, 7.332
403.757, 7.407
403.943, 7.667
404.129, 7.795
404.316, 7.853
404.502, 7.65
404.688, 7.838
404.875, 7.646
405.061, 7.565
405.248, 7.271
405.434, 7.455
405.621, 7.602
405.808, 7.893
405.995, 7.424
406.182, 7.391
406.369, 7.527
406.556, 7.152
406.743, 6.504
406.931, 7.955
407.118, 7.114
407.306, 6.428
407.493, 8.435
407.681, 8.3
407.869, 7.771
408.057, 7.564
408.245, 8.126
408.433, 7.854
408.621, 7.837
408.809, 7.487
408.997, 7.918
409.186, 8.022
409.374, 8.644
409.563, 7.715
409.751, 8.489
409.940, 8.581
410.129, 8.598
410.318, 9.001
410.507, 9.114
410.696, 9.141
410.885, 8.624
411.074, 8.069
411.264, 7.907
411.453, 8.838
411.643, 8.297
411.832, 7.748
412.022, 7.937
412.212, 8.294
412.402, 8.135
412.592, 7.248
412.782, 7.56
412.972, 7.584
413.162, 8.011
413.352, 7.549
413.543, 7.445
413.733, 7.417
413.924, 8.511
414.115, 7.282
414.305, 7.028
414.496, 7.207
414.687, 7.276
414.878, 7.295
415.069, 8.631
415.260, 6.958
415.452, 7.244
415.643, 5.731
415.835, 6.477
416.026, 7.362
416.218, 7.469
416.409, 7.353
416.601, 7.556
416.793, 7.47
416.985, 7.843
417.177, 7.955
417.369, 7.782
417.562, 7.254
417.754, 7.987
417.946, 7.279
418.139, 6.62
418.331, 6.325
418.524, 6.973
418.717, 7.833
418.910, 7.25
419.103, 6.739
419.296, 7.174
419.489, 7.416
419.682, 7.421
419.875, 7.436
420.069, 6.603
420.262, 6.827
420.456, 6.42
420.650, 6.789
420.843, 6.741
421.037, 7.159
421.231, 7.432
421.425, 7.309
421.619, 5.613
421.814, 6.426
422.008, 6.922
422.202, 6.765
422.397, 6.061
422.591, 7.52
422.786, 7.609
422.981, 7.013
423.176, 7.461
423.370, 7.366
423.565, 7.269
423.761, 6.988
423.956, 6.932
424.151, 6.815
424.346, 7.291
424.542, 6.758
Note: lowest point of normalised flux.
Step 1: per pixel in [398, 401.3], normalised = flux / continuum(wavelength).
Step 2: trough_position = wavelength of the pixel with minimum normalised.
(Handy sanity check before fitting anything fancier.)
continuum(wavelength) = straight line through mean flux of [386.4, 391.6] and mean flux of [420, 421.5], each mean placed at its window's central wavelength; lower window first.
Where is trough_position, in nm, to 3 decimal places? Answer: 401.163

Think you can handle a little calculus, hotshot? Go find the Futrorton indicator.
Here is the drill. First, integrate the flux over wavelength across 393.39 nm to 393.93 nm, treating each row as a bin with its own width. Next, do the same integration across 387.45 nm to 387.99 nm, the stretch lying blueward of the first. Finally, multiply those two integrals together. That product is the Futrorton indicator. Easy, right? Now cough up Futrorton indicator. 23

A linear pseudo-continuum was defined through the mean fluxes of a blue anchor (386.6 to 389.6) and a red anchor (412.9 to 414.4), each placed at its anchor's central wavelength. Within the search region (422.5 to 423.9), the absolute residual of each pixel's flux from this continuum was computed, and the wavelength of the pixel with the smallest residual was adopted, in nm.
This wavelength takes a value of 422.981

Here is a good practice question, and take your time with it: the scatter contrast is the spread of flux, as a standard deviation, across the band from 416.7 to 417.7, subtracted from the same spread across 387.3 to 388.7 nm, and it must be 0.21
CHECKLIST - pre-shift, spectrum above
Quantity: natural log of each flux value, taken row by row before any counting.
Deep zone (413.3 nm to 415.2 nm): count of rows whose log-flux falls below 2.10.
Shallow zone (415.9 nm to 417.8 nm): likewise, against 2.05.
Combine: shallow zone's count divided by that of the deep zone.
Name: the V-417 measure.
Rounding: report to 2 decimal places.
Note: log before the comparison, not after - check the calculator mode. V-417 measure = 0.75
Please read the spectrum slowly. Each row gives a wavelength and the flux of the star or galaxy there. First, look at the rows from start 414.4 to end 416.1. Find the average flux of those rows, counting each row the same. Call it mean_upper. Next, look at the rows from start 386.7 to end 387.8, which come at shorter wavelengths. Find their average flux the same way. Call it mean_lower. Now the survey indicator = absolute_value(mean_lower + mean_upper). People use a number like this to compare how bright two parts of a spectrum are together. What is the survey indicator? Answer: 17.1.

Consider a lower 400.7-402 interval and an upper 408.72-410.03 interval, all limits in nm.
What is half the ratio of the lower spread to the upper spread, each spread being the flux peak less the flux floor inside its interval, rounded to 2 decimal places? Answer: 0.46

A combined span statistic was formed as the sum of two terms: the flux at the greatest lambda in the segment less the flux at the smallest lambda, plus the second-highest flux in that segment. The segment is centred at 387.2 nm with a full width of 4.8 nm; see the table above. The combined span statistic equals 9.6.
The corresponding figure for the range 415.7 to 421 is 8.2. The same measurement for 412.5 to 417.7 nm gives 8.5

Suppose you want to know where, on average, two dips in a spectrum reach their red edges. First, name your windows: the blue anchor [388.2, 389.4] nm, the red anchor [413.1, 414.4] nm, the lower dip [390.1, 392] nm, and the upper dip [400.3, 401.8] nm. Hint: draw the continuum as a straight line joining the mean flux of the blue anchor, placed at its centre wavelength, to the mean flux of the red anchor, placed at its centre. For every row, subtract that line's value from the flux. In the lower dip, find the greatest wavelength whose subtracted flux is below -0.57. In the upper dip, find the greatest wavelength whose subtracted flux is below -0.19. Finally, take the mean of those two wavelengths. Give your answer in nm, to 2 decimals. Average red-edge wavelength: 396.69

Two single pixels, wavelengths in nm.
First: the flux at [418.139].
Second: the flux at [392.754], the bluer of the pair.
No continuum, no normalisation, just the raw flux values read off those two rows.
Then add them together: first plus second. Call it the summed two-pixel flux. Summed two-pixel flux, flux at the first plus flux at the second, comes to 15.8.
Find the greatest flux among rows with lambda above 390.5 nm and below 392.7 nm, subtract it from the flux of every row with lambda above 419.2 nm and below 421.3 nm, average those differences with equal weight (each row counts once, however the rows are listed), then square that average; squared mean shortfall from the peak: 5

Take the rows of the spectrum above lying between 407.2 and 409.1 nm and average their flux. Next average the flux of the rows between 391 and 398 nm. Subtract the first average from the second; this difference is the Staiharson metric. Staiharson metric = 1.06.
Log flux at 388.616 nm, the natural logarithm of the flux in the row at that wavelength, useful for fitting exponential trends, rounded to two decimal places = 2.23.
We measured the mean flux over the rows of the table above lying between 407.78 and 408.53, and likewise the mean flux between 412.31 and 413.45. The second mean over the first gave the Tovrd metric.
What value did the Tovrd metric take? 0.98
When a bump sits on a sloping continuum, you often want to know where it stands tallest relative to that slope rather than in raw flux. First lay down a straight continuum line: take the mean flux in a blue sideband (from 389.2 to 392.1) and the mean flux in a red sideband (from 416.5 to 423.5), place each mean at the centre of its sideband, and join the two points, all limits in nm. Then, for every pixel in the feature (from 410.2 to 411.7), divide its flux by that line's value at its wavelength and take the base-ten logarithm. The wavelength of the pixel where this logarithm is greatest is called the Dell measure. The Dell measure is 410.696 nm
